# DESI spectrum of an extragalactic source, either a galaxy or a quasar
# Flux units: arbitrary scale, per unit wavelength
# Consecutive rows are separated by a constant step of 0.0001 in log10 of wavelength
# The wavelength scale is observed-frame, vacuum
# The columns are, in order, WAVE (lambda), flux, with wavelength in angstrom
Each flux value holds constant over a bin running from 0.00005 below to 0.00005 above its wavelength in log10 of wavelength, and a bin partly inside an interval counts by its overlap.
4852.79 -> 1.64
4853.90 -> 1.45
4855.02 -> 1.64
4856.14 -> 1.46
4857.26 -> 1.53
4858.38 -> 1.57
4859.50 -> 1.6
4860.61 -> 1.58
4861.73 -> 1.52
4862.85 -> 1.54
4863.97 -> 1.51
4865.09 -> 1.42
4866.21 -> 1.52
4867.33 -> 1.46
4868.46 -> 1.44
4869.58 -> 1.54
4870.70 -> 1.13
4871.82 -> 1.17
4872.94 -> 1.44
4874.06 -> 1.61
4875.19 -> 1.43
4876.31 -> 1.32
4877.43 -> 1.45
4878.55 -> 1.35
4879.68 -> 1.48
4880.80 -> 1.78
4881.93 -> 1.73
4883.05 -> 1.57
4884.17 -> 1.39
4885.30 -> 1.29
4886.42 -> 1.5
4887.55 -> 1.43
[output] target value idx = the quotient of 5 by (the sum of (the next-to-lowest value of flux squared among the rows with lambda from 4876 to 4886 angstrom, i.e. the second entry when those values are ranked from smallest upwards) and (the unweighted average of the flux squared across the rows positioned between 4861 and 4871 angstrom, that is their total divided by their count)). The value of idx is 1.29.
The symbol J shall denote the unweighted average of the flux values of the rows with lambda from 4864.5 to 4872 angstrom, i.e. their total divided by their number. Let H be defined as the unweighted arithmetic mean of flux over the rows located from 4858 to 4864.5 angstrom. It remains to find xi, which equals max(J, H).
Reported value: 1.55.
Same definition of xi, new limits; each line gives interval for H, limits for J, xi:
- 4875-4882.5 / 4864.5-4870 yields 1.51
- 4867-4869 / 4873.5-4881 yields 1.49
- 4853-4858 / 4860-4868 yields 1.52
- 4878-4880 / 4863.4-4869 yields 1.47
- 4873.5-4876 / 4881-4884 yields 1.65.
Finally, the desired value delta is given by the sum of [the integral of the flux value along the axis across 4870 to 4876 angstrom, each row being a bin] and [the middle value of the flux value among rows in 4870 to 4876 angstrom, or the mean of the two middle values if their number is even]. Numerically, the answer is 10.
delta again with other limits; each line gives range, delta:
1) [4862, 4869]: 12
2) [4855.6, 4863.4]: 14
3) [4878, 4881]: 6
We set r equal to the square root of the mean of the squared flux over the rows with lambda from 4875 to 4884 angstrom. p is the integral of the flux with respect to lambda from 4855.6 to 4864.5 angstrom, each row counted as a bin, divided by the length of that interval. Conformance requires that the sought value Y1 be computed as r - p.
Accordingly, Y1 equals -0.018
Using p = 1.54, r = 1.52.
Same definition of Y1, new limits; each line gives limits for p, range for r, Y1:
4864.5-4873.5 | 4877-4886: 0.124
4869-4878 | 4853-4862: 0.157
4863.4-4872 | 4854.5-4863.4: 0.148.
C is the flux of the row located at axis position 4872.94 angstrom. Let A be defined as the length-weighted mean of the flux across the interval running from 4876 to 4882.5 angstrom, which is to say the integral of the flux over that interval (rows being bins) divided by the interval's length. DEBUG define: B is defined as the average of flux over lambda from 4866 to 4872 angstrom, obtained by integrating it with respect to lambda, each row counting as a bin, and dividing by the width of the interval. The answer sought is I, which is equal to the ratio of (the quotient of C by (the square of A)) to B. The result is 0.448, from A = 1.527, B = 1.380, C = 1.44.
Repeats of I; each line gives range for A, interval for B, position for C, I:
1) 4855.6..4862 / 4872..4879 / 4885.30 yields 0.380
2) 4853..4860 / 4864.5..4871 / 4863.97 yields 0.442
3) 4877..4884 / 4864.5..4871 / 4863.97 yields 0.438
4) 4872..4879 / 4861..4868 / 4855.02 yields 0.543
